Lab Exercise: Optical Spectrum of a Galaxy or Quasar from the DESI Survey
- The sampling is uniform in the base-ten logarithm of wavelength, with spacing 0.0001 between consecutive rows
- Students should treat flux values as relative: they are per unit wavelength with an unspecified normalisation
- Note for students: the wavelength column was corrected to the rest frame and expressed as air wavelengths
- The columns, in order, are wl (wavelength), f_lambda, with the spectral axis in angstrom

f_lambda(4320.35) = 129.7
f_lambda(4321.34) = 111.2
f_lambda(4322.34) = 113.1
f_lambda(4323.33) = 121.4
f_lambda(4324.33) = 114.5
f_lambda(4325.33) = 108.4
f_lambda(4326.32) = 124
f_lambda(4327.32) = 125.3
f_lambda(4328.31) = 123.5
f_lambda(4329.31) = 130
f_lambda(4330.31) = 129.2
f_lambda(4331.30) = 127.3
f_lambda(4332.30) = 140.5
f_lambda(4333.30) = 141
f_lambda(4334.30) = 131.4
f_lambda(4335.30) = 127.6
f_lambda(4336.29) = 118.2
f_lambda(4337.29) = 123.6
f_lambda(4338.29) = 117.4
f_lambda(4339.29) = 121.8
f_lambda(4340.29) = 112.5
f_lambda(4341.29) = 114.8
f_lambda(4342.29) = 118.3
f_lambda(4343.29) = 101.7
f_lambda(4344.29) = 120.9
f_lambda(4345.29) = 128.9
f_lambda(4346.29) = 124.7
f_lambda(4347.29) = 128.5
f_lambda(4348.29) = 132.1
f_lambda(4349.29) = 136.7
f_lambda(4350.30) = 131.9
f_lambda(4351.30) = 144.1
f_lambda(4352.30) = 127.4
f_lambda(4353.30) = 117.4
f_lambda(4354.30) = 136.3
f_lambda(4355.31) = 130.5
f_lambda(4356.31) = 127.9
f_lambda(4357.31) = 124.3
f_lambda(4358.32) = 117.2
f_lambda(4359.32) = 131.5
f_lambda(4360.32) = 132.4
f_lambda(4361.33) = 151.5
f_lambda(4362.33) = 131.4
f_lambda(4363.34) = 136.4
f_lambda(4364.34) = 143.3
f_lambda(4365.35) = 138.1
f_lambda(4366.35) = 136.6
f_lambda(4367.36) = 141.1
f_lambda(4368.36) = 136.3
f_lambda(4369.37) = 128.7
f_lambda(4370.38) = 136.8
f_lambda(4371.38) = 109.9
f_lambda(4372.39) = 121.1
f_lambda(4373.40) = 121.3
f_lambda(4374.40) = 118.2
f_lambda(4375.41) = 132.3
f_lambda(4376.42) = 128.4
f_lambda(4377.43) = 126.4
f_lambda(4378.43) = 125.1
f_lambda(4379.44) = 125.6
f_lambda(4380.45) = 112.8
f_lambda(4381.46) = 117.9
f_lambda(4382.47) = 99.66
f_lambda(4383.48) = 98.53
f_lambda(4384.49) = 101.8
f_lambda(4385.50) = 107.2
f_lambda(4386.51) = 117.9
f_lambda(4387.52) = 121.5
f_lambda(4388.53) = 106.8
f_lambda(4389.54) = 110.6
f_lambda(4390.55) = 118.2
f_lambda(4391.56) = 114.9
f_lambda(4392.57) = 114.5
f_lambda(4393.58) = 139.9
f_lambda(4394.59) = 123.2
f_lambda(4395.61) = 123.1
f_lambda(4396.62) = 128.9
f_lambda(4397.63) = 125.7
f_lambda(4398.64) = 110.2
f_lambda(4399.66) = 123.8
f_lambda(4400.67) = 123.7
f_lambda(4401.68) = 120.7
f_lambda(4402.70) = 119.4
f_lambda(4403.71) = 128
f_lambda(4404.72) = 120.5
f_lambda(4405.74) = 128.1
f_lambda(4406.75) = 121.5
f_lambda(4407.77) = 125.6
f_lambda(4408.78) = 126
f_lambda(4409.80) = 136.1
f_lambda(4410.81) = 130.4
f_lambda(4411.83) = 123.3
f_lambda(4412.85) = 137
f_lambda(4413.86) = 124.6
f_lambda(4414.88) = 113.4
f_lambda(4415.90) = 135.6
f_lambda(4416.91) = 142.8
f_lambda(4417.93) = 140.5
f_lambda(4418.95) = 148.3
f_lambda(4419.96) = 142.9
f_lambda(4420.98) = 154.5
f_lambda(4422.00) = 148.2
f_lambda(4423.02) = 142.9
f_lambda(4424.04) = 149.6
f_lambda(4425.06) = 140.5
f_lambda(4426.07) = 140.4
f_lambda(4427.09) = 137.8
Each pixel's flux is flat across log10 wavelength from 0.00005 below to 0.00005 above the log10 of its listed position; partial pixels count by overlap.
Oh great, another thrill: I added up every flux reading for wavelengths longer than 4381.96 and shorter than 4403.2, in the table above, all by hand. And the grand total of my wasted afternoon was 2450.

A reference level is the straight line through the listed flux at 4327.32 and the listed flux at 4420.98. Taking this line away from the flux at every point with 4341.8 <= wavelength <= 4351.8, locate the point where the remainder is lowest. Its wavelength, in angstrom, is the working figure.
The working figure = 4343.29 angstrom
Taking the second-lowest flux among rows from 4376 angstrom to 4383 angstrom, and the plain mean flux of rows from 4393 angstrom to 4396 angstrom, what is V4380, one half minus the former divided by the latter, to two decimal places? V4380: -0.38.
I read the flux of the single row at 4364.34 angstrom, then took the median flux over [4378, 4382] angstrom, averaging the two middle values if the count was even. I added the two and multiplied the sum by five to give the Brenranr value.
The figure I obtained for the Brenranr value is 1324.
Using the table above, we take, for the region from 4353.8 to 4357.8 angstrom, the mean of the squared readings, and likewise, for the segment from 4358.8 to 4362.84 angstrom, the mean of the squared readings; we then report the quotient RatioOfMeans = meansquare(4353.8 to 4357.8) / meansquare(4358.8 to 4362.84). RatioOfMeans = 0.90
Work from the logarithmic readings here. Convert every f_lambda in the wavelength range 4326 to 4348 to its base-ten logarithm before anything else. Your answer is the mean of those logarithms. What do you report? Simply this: 2.093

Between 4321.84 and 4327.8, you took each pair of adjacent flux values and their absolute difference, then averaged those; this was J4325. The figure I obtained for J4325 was 7.6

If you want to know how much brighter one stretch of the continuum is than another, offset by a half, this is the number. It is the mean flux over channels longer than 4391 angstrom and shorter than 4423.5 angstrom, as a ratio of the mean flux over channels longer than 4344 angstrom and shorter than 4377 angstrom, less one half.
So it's 0.49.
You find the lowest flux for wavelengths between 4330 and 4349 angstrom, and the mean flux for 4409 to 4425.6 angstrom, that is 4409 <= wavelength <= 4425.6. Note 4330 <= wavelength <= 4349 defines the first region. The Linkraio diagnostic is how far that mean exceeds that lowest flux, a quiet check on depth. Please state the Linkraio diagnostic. 36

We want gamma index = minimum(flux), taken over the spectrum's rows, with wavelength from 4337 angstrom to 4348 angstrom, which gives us 101.7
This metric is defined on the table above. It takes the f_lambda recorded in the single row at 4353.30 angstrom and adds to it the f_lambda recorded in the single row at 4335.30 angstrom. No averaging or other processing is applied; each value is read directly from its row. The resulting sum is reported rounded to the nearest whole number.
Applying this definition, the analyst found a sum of 245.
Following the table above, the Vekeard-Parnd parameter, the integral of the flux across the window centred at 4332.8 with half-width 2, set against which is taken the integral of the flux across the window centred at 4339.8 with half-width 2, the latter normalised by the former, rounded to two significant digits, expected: 0.86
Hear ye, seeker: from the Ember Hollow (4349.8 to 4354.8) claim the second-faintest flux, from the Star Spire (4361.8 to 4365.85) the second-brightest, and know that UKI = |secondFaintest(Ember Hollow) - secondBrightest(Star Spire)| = 11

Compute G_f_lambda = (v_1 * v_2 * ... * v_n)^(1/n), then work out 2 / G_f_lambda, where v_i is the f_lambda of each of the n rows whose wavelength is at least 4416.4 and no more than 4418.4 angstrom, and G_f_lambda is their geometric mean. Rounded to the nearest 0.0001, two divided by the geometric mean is 0.0141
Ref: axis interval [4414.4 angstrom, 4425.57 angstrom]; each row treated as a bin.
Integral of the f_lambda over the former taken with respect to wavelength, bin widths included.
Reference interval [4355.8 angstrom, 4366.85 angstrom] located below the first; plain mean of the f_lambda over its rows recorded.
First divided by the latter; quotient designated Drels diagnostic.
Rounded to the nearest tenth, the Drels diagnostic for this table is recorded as 11.9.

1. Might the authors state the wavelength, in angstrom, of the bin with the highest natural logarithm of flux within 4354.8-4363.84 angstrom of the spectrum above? 4361.33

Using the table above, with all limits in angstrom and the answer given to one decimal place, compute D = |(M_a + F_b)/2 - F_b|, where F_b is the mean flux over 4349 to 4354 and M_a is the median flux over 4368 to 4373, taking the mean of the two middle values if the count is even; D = 1.4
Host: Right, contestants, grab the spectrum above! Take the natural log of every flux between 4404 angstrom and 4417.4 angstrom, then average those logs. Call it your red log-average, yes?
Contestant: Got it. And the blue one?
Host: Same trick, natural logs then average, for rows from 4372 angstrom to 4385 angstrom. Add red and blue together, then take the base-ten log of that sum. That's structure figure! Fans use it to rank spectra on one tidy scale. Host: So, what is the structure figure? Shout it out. 0.9829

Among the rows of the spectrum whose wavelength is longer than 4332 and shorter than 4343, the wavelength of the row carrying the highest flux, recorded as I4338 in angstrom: 4333.30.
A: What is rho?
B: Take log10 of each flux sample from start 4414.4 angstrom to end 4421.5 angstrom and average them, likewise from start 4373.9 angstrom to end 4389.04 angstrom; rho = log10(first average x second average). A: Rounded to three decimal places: 0.646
